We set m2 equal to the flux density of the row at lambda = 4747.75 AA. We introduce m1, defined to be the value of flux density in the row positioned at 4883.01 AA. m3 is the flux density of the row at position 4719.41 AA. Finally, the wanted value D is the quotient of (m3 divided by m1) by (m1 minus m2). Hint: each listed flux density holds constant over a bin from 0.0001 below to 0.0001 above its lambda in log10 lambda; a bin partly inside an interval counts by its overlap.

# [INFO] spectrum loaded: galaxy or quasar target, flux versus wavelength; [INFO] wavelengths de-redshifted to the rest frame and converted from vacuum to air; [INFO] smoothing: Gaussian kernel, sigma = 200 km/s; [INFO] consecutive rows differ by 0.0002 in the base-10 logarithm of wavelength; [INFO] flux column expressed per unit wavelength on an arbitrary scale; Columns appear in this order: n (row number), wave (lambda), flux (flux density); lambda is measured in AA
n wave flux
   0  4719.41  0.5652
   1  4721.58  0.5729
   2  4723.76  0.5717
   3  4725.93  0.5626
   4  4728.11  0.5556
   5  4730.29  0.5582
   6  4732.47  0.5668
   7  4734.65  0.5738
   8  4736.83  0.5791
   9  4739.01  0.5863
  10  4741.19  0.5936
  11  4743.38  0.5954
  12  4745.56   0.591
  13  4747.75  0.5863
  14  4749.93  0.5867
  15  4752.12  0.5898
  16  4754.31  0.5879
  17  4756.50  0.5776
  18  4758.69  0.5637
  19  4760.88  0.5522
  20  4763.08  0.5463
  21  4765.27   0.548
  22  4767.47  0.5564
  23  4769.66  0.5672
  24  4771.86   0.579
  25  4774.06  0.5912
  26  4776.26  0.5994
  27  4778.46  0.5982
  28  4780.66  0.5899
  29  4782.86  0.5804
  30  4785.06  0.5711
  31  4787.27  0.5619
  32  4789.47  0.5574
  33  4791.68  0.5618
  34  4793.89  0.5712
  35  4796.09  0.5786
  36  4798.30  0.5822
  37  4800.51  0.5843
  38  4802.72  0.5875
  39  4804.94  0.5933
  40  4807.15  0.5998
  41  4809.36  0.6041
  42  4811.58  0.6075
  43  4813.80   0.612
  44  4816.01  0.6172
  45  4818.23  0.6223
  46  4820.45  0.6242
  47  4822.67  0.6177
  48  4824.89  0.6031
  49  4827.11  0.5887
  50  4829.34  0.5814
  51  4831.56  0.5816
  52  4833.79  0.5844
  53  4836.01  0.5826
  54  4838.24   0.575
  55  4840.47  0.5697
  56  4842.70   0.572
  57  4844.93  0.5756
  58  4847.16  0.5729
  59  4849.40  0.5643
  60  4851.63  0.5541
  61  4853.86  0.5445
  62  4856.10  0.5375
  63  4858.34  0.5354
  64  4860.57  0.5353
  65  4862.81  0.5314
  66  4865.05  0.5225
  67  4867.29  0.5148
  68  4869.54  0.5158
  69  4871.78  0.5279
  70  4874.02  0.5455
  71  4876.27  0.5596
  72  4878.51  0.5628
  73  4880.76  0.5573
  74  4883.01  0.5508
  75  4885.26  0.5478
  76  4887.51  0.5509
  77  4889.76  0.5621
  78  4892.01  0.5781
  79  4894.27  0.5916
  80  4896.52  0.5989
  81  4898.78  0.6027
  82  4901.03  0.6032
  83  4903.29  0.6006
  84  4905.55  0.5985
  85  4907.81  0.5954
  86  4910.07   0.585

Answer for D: -29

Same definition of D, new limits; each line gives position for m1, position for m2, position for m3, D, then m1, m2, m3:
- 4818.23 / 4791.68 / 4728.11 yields 15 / 0.6223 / 0.5618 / 0.5556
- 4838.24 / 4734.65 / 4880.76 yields 808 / 0.575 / 0.5738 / 0.5573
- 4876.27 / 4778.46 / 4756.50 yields -27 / 0.5596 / 0.5982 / 0.5776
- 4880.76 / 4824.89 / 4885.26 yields -21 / 0.5573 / 0.6031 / 0.5478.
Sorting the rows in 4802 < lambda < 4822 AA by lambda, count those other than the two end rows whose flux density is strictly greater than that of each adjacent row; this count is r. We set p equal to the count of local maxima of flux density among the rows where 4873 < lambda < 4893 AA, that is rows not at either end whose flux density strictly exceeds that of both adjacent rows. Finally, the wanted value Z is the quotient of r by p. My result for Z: 0.00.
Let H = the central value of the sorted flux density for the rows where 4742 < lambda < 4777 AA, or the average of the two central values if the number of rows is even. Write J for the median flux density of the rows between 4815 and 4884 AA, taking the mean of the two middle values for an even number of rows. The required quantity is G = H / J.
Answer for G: 1.03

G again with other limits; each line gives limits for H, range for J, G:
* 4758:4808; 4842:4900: 1.05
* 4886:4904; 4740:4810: 1.02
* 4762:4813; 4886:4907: 0.97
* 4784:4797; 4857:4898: 1.03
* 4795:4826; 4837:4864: 1.08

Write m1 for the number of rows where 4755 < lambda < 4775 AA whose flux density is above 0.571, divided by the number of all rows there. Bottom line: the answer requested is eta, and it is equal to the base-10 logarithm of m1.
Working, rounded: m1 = 0.33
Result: -0.48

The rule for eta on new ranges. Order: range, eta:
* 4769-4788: -0.11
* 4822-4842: -0.05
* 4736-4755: 0.00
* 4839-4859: -0.48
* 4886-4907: -0.11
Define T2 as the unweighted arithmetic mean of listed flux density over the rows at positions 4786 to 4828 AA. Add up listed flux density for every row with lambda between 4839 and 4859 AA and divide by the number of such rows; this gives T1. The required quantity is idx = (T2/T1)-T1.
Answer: 0.504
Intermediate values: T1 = 0.558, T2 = 0.593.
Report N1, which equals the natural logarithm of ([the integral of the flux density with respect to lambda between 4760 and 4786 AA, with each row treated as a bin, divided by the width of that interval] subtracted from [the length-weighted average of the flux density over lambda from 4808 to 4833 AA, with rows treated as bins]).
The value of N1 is -3.5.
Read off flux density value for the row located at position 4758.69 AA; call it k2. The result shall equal 0.5637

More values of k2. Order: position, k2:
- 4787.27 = 0.5619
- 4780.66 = 0.5899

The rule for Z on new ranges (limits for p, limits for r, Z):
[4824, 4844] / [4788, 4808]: 0.00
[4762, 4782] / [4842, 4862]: 1.00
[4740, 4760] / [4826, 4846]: 0.50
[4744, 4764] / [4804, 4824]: 1.00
